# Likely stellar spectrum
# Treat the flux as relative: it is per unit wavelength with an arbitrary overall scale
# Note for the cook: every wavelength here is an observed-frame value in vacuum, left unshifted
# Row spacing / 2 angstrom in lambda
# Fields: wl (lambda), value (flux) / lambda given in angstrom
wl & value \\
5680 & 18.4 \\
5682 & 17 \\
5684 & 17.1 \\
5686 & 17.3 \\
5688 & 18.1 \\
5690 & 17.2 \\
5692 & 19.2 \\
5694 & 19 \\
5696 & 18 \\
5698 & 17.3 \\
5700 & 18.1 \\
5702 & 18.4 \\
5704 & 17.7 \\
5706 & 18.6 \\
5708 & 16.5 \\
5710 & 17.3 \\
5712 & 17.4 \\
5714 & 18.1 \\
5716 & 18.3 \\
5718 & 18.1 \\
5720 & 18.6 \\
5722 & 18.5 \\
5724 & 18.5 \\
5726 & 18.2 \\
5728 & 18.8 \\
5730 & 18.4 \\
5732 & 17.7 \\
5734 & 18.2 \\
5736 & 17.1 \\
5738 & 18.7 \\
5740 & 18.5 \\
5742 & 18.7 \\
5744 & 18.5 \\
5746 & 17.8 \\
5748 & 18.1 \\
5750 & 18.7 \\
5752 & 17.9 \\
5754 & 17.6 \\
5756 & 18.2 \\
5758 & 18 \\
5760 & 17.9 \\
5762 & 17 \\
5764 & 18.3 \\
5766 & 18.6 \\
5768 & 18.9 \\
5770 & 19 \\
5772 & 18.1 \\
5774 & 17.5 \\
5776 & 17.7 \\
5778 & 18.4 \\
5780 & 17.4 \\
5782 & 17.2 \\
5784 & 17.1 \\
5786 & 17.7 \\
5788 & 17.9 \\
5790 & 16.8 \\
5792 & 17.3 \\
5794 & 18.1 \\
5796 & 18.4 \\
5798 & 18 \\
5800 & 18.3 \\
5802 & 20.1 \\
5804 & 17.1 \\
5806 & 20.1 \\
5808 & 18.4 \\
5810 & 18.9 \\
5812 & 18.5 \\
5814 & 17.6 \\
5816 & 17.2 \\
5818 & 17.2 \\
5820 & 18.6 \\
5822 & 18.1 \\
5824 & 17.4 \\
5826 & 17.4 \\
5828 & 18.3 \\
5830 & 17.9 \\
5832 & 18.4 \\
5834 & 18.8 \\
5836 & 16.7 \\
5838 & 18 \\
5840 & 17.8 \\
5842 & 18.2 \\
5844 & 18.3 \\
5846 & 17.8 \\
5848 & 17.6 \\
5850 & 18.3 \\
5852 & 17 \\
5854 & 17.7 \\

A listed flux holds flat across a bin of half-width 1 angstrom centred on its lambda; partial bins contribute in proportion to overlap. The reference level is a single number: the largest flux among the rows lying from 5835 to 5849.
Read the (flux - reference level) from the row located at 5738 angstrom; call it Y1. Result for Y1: 0.4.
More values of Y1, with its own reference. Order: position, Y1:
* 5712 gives -0.9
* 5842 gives -0.1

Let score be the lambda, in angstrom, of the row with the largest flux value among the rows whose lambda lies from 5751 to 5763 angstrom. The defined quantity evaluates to 5756 angstrom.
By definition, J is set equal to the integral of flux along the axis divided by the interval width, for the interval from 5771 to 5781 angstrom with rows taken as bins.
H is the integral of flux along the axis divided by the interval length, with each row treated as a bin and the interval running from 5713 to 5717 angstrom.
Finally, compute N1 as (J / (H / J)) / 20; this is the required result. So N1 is 0.87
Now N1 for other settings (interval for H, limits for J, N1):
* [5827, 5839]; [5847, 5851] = 0.89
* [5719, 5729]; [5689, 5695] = 0.92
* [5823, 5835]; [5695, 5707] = 0.90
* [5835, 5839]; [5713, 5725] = 0.97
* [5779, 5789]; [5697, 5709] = 0.90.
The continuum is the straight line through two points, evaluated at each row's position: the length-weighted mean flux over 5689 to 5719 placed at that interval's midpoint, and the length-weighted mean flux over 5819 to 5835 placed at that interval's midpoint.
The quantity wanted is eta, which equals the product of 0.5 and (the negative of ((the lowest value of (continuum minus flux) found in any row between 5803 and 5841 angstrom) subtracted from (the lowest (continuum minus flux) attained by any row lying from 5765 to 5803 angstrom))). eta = 0.00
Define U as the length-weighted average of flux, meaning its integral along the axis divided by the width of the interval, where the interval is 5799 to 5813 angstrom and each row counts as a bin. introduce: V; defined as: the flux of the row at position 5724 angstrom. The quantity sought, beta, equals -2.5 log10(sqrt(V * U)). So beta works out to -3.18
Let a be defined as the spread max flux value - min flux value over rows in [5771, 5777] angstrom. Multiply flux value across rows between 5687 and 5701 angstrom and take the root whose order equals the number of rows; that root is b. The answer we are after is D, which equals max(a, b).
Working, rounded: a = 0.6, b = 18.1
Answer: 18.1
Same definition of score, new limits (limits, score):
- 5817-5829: 5820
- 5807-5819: 5810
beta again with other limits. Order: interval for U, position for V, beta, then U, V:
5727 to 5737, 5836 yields -3.10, 18.0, 16.7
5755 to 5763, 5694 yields -3.16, 17.8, 19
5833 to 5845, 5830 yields -3.13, 18.0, 17.9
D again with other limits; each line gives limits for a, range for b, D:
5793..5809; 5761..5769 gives 18.2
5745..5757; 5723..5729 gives 18.5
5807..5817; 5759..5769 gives 18.1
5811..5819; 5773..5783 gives 17.6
